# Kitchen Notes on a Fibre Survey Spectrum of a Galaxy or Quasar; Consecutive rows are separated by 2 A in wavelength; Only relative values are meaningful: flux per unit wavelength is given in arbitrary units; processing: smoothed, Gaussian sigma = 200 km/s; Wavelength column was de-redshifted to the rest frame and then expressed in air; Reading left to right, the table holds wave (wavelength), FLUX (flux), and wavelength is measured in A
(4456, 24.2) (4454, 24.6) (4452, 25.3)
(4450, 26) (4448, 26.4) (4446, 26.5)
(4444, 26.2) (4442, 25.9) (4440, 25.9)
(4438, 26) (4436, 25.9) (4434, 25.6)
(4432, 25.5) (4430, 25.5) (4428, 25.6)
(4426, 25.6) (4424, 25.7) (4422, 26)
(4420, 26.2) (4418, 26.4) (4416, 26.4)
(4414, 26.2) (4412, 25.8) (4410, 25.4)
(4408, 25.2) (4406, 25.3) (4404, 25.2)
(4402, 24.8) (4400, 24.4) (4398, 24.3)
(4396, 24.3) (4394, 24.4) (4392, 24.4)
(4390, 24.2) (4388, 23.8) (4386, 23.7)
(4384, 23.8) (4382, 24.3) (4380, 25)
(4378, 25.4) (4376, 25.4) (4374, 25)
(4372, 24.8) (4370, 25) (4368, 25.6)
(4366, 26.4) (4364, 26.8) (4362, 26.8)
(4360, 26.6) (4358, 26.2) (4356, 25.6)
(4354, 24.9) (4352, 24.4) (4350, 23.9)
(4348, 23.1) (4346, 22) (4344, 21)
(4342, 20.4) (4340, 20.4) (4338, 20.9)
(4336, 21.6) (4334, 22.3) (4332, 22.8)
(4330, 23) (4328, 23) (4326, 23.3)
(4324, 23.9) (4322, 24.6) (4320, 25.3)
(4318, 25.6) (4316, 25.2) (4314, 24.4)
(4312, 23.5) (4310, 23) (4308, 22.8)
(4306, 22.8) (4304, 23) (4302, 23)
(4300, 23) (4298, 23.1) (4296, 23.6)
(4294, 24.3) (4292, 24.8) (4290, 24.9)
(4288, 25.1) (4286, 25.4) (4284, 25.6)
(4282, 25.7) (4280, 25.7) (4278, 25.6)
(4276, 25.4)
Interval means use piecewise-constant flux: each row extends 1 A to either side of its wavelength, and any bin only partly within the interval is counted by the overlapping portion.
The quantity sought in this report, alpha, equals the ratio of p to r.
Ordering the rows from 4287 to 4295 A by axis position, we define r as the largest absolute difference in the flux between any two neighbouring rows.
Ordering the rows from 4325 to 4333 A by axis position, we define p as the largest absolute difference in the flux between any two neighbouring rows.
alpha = 0.6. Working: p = 0.3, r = 0.50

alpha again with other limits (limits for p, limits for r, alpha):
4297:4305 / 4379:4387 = 0.1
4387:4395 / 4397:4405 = 1.0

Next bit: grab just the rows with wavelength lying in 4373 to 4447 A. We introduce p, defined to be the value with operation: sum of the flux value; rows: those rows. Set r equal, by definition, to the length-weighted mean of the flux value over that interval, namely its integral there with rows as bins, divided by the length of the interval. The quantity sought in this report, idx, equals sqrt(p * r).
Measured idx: 154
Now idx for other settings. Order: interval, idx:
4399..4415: 72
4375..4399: 85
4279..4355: 145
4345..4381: 107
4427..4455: 96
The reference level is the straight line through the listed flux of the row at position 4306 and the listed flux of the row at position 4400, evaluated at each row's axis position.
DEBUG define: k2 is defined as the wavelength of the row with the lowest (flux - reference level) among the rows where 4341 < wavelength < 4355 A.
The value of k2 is 4342 A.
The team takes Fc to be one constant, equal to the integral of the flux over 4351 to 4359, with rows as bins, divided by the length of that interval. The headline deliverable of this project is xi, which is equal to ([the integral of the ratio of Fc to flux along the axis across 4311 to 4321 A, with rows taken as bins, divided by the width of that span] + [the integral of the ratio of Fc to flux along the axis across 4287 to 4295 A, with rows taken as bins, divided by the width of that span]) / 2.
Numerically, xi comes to 1.02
